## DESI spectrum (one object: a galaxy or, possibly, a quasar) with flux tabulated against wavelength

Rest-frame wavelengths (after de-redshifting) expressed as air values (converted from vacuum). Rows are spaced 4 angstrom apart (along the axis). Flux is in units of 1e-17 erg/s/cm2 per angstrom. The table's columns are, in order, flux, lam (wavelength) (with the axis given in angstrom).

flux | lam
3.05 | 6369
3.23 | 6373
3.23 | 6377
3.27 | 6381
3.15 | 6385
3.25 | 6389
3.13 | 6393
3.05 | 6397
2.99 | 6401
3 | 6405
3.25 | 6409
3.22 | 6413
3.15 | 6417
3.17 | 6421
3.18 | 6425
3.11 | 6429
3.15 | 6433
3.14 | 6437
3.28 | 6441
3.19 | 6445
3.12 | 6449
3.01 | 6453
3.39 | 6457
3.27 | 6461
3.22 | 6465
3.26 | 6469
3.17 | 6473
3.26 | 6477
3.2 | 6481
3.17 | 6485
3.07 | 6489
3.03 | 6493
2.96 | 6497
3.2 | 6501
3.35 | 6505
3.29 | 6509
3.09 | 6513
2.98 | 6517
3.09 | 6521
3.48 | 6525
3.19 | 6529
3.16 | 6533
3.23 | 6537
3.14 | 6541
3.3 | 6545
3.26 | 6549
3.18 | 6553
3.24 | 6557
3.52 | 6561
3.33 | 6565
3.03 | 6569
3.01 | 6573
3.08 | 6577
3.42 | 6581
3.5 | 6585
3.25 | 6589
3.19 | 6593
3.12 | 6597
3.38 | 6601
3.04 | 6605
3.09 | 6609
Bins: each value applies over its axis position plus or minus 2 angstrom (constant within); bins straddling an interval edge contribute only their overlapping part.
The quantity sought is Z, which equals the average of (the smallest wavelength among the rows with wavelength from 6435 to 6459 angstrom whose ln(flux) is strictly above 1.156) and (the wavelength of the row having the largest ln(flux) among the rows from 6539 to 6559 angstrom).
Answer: 6493 angstrom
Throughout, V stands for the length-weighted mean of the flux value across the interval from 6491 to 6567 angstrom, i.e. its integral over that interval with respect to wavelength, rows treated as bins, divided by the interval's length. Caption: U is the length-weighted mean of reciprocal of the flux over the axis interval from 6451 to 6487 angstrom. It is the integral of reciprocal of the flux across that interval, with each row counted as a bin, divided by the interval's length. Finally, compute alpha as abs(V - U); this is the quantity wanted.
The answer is 2.90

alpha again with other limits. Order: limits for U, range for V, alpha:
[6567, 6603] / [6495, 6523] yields 2.83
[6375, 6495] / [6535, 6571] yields 2.93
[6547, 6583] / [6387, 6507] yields 2.85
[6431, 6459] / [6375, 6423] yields 2.84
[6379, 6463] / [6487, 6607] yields 2.89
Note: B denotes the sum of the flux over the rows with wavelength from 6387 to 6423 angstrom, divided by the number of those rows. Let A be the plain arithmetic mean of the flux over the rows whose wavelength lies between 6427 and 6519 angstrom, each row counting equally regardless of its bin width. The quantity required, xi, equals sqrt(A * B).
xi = 3.15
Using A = 3.170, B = 3.134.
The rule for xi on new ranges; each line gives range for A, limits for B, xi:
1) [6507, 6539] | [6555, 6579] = 3.20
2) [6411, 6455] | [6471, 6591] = 3.18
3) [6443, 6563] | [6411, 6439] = 3.18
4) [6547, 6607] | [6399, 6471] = 3.20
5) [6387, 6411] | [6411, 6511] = 3.15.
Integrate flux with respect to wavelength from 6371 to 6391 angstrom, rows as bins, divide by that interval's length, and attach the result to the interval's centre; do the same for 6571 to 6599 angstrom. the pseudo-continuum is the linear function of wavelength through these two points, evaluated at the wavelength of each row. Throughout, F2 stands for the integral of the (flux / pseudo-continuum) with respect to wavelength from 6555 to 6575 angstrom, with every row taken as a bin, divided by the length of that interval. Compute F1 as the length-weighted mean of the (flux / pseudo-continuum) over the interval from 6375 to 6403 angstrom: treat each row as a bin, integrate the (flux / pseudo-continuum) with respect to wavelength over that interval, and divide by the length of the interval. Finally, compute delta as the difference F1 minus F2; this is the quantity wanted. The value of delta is -0.023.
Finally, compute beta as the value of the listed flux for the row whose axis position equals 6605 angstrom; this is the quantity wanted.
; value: 3.04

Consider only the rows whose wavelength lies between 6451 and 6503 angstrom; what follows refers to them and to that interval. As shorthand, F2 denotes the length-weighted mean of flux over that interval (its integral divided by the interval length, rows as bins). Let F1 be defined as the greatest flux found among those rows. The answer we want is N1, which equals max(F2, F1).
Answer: 3.39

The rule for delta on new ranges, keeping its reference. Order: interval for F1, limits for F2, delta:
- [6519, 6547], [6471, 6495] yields 0.024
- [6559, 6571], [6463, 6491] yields 0.031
